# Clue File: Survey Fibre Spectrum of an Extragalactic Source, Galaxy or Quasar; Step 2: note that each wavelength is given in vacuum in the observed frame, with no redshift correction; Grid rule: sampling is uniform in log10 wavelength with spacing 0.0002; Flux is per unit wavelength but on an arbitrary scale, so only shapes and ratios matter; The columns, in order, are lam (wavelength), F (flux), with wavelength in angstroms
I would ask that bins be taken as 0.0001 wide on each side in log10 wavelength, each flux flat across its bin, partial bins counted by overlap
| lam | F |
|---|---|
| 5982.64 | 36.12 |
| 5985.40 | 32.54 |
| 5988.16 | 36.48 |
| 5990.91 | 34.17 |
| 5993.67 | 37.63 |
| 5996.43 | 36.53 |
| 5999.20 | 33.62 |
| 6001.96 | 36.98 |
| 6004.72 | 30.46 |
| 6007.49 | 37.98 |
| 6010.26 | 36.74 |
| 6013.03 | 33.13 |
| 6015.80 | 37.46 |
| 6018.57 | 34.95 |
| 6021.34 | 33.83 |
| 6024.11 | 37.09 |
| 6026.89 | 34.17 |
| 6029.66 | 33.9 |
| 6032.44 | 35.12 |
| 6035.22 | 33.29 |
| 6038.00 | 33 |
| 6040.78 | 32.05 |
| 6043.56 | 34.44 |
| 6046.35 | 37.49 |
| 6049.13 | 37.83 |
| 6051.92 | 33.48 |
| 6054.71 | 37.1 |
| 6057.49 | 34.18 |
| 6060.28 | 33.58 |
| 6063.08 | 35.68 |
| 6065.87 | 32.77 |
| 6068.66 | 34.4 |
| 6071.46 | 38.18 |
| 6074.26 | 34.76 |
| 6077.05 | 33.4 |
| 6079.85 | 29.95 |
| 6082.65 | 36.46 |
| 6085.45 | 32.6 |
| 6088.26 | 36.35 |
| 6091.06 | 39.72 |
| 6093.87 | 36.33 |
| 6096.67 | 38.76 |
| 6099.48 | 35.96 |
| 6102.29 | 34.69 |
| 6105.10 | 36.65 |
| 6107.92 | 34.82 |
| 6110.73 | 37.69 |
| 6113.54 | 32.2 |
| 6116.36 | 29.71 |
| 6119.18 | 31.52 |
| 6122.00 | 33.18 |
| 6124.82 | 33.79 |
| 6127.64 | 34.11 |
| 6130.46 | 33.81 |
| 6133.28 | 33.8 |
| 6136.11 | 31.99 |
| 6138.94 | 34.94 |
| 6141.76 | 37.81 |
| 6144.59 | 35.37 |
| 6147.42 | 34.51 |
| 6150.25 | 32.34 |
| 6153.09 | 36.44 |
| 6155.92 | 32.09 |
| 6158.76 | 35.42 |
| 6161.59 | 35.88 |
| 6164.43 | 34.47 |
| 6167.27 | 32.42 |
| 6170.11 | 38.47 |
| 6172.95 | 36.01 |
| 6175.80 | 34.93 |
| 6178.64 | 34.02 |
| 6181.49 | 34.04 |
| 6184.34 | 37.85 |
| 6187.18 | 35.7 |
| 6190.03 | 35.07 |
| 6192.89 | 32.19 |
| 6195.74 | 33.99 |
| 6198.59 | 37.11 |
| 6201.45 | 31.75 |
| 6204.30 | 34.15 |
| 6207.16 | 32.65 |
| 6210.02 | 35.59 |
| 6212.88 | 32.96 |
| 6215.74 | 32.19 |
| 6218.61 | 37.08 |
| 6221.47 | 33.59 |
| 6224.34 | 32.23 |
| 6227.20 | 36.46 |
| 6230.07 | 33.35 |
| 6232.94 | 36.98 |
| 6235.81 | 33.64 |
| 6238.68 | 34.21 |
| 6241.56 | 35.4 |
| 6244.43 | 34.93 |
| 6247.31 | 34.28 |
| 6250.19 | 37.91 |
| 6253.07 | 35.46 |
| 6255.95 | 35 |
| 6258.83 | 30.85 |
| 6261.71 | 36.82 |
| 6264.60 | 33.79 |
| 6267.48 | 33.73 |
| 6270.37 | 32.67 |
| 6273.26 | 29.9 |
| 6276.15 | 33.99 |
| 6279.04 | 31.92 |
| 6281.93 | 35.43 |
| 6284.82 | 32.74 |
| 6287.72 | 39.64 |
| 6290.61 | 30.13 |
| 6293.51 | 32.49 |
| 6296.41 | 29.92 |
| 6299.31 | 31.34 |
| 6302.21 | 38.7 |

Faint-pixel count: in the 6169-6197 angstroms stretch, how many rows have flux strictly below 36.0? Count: 7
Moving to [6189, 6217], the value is 9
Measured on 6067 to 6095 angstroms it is 5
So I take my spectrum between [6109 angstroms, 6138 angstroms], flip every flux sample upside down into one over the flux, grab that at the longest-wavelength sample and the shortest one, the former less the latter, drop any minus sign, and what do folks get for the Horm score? 0.0047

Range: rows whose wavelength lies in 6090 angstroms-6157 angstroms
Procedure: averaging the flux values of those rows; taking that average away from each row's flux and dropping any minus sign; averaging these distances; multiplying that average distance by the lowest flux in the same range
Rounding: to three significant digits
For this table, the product 57.1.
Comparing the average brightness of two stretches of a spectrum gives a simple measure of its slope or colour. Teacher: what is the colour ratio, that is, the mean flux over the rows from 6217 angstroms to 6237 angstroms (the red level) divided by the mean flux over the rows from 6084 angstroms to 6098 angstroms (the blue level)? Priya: 0.95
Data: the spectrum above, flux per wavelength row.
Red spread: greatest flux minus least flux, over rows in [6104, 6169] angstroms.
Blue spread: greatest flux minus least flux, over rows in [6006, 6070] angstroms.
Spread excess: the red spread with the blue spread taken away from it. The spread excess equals 2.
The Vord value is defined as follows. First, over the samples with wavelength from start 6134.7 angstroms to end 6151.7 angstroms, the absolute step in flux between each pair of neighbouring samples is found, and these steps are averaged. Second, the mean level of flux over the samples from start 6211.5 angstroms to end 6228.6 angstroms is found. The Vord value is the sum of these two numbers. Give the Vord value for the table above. 36.3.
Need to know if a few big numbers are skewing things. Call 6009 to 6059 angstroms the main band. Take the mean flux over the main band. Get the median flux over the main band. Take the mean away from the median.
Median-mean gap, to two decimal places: -0.65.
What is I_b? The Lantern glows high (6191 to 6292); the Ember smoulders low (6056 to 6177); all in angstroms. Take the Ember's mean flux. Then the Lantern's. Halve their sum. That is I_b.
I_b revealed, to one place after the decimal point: 34.4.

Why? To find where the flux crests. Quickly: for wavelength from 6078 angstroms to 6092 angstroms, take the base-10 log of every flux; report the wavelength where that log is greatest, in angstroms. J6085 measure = 6091.06 angstroms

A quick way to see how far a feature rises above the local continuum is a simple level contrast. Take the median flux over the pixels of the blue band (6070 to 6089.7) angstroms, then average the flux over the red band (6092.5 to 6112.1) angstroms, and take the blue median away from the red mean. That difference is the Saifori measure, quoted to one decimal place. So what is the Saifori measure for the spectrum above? 1.7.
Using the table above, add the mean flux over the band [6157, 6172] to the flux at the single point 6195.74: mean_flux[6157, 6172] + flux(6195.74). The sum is 69.3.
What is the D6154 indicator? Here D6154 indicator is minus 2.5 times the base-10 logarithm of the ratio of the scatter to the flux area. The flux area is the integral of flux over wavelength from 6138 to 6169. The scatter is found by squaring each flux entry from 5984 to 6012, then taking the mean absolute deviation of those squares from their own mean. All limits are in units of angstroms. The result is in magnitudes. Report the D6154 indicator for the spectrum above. 2.2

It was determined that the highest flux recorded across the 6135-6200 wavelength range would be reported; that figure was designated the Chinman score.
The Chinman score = 38.47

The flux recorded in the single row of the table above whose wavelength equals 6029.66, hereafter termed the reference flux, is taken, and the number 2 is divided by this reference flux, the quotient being 0.0590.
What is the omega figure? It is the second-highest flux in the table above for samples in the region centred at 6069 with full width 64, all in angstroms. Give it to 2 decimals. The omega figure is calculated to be 38.76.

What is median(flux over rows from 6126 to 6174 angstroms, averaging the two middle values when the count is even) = 34.5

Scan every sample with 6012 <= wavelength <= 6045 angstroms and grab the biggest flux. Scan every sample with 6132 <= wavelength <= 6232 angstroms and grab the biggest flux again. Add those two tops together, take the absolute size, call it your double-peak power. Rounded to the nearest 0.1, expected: 75.9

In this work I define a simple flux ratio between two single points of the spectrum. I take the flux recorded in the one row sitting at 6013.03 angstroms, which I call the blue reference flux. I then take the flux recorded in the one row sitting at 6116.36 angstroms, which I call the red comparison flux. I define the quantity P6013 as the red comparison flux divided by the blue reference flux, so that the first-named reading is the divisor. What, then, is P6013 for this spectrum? 0.90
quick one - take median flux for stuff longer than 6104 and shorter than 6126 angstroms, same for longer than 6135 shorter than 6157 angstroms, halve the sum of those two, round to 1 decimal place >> 34.1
